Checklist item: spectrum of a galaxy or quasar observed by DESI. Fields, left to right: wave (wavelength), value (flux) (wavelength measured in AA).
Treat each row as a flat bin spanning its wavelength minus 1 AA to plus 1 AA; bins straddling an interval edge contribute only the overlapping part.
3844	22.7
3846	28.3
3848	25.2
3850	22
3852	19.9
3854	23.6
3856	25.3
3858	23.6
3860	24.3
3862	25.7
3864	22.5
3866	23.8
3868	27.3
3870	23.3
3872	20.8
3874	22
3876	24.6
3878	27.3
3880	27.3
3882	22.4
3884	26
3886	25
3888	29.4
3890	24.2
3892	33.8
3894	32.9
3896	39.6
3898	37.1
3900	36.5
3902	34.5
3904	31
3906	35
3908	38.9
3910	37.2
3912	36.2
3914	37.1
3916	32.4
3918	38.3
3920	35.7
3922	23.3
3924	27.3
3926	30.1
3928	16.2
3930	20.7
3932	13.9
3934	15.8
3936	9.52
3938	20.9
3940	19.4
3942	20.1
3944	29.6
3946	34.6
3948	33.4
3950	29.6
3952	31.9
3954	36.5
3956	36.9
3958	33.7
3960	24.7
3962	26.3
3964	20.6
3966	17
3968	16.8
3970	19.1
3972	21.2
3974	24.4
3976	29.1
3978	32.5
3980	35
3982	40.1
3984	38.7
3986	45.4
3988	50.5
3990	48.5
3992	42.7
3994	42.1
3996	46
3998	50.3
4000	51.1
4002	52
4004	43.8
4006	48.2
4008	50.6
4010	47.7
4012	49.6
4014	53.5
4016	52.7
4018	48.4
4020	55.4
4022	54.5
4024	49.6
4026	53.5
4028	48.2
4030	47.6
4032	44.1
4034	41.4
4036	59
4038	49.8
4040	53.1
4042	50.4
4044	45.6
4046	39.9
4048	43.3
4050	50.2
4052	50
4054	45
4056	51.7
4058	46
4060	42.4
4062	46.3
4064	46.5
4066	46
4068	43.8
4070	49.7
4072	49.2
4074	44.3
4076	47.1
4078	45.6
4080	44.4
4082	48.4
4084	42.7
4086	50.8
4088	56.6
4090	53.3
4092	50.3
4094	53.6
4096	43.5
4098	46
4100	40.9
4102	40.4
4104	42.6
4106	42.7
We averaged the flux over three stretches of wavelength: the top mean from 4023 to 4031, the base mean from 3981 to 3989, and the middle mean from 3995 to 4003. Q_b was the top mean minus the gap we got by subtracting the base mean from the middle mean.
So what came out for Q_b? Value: 44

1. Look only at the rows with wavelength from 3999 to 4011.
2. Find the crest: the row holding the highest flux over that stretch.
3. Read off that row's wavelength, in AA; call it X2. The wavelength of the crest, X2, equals 4002 AA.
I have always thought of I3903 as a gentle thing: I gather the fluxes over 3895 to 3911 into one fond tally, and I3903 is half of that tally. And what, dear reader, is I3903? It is 145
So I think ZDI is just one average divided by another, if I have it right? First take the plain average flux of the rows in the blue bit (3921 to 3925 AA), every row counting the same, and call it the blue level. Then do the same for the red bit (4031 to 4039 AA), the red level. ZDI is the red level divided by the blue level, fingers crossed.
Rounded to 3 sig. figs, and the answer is 1.92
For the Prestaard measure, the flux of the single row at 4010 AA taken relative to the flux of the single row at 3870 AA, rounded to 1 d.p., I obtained 2.0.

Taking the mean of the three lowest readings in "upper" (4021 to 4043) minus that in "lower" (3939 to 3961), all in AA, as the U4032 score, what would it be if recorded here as 23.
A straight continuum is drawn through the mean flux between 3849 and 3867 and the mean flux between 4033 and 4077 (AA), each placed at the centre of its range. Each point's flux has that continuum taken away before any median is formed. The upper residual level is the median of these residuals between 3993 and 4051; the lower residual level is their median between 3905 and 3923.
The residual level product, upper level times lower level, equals 37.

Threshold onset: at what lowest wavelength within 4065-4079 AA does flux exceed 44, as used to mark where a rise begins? 4066 AA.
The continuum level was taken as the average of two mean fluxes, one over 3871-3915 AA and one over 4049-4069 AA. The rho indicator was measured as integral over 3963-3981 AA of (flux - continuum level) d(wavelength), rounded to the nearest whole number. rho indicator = -267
